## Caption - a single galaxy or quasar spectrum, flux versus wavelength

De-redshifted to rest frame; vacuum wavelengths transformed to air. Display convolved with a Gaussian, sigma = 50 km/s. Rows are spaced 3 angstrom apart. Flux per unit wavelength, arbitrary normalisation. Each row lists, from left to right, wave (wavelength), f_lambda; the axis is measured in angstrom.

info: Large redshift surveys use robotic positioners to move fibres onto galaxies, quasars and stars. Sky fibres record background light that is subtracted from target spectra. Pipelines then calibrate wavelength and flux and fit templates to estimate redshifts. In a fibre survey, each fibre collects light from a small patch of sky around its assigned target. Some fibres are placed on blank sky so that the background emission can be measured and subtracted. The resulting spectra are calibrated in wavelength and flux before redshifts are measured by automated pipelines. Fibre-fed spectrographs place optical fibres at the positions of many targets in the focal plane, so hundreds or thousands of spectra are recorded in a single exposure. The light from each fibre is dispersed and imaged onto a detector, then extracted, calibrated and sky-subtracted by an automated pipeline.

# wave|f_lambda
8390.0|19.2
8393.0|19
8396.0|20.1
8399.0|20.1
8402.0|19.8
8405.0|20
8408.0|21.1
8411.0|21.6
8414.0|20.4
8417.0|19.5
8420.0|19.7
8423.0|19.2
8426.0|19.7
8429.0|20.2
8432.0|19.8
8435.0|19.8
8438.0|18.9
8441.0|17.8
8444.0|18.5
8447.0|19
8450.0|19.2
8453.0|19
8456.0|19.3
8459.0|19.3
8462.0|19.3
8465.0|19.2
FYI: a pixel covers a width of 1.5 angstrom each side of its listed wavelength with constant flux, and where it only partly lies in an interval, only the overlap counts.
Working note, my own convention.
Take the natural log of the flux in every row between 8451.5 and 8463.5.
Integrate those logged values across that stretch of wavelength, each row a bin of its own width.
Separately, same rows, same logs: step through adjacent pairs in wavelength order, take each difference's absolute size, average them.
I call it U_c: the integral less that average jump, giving 35.5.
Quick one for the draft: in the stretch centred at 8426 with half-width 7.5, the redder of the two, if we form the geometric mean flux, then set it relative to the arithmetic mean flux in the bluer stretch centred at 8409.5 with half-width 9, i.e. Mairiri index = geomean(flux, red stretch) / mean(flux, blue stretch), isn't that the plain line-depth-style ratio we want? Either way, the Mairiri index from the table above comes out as 0.97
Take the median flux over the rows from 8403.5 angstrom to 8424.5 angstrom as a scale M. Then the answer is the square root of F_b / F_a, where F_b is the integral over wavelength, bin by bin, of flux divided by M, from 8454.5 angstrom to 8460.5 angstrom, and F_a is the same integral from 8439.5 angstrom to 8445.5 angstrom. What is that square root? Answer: 1.03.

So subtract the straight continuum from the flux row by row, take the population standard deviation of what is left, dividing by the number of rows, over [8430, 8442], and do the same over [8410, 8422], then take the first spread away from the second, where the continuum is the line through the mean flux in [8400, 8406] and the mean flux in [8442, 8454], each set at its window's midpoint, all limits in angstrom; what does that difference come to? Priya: 0.0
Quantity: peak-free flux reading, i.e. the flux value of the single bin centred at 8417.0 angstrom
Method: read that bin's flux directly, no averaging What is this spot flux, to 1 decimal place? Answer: 19.5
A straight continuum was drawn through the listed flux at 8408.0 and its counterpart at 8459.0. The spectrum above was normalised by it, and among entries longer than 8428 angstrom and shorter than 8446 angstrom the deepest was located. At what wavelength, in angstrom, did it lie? 8441.0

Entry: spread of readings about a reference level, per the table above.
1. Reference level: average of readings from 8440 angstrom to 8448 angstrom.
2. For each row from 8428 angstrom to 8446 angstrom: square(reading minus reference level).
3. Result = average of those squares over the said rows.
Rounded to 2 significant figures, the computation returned 1.2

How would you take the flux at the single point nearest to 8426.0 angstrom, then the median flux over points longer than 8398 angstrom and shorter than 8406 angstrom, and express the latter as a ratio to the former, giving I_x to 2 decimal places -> 1.02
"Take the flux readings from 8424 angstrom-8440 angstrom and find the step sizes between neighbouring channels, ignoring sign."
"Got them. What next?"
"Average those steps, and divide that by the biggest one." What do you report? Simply 0.50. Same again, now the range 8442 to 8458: 0.60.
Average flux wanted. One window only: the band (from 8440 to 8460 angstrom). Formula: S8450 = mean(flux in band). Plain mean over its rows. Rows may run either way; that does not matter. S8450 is 18.9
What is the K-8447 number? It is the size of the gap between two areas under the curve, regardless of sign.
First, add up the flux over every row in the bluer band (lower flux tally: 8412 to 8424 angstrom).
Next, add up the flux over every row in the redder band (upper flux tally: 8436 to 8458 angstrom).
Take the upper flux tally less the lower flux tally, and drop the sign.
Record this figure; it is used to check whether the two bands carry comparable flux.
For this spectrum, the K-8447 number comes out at 53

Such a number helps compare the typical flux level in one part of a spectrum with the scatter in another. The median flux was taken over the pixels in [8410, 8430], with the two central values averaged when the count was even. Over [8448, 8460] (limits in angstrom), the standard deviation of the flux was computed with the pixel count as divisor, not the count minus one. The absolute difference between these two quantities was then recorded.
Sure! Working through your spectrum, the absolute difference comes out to 19.6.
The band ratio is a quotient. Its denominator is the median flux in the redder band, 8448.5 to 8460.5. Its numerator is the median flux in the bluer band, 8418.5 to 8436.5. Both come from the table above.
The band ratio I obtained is 1.03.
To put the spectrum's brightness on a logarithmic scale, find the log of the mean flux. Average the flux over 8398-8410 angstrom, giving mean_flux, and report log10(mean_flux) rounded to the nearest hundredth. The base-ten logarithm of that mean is 1.31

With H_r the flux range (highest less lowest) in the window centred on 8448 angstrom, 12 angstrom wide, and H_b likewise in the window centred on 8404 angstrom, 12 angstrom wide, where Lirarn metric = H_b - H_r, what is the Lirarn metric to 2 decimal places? 0.60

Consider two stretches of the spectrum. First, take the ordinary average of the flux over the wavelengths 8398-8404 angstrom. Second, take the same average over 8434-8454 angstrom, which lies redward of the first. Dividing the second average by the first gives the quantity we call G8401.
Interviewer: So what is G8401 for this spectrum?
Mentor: 0.95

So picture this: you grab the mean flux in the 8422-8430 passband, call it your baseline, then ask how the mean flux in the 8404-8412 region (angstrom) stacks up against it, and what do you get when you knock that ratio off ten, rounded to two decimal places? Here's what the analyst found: 8.94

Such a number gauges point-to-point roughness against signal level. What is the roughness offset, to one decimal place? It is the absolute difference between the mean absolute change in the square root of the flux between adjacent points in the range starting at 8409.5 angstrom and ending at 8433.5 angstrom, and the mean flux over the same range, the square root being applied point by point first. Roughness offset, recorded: 19.9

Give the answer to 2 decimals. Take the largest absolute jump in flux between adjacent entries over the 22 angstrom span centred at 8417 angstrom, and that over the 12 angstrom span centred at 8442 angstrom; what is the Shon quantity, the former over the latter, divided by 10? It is 0.11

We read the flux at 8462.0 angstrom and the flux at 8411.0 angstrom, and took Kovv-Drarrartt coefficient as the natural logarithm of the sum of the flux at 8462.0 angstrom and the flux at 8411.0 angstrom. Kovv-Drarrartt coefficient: 3.71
